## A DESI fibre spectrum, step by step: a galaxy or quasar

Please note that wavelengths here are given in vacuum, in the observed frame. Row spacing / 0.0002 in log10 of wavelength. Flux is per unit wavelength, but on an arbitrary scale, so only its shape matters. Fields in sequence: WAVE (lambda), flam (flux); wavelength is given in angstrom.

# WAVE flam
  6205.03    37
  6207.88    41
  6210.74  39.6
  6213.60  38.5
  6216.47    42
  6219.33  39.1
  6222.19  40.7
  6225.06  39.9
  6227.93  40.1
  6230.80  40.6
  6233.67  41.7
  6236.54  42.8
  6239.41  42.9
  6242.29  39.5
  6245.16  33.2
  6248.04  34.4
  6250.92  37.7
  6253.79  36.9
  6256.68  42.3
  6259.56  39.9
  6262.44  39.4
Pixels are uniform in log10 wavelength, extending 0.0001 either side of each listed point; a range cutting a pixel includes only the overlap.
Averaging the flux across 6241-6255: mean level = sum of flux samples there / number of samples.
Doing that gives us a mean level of 36.3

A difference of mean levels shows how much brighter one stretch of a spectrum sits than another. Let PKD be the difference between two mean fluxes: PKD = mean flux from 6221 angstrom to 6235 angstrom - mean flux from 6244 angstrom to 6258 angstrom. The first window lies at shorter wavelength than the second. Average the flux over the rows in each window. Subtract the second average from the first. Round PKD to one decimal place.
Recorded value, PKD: 3.7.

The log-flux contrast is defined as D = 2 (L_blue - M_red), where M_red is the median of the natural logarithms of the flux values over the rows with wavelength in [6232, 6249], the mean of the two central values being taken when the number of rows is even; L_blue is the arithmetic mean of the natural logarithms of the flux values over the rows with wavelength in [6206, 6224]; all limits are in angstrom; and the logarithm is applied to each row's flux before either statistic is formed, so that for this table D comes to -0.02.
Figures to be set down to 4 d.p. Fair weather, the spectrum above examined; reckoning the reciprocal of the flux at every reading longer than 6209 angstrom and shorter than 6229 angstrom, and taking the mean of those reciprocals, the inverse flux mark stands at 0.0250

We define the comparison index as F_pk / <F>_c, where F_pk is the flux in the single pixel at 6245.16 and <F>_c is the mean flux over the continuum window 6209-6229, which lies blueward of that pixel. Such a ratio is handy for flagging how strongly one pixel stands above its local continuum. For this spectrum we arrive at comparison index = 0.83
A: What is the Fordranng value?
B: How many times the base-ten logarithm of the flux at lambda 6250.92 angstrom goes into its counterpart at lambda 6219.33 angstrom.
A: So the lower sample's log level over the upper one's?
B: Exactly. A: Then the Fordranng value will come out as 1.01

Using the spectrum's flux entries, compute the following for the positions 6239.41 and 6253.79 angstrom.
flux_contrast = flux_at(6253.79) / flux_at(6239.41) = 0.86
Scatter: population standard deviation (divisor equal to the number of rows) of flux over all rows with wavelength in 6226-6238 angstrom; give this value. 1.0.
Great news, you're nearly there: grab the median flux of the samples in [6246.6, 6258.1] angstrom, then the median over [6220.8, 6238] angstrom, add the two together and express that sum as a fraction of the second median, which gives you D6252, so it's 1.92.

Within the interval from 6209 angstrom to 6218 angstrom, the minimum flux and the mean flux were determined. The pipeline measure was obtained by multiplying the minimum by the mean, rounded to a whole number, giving 1541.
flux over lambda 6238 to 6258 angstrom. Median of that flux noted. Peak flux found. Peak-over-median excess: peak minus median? 5.2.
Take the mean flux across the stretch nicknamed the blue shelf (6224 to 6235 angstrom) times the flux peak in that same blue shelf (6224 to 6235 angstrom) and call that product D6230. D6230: 1692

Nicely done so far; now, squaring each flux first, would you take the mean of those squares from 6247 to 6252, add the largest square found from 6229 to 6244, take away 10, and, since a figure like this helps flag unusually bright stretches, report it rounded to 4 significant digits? 3133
